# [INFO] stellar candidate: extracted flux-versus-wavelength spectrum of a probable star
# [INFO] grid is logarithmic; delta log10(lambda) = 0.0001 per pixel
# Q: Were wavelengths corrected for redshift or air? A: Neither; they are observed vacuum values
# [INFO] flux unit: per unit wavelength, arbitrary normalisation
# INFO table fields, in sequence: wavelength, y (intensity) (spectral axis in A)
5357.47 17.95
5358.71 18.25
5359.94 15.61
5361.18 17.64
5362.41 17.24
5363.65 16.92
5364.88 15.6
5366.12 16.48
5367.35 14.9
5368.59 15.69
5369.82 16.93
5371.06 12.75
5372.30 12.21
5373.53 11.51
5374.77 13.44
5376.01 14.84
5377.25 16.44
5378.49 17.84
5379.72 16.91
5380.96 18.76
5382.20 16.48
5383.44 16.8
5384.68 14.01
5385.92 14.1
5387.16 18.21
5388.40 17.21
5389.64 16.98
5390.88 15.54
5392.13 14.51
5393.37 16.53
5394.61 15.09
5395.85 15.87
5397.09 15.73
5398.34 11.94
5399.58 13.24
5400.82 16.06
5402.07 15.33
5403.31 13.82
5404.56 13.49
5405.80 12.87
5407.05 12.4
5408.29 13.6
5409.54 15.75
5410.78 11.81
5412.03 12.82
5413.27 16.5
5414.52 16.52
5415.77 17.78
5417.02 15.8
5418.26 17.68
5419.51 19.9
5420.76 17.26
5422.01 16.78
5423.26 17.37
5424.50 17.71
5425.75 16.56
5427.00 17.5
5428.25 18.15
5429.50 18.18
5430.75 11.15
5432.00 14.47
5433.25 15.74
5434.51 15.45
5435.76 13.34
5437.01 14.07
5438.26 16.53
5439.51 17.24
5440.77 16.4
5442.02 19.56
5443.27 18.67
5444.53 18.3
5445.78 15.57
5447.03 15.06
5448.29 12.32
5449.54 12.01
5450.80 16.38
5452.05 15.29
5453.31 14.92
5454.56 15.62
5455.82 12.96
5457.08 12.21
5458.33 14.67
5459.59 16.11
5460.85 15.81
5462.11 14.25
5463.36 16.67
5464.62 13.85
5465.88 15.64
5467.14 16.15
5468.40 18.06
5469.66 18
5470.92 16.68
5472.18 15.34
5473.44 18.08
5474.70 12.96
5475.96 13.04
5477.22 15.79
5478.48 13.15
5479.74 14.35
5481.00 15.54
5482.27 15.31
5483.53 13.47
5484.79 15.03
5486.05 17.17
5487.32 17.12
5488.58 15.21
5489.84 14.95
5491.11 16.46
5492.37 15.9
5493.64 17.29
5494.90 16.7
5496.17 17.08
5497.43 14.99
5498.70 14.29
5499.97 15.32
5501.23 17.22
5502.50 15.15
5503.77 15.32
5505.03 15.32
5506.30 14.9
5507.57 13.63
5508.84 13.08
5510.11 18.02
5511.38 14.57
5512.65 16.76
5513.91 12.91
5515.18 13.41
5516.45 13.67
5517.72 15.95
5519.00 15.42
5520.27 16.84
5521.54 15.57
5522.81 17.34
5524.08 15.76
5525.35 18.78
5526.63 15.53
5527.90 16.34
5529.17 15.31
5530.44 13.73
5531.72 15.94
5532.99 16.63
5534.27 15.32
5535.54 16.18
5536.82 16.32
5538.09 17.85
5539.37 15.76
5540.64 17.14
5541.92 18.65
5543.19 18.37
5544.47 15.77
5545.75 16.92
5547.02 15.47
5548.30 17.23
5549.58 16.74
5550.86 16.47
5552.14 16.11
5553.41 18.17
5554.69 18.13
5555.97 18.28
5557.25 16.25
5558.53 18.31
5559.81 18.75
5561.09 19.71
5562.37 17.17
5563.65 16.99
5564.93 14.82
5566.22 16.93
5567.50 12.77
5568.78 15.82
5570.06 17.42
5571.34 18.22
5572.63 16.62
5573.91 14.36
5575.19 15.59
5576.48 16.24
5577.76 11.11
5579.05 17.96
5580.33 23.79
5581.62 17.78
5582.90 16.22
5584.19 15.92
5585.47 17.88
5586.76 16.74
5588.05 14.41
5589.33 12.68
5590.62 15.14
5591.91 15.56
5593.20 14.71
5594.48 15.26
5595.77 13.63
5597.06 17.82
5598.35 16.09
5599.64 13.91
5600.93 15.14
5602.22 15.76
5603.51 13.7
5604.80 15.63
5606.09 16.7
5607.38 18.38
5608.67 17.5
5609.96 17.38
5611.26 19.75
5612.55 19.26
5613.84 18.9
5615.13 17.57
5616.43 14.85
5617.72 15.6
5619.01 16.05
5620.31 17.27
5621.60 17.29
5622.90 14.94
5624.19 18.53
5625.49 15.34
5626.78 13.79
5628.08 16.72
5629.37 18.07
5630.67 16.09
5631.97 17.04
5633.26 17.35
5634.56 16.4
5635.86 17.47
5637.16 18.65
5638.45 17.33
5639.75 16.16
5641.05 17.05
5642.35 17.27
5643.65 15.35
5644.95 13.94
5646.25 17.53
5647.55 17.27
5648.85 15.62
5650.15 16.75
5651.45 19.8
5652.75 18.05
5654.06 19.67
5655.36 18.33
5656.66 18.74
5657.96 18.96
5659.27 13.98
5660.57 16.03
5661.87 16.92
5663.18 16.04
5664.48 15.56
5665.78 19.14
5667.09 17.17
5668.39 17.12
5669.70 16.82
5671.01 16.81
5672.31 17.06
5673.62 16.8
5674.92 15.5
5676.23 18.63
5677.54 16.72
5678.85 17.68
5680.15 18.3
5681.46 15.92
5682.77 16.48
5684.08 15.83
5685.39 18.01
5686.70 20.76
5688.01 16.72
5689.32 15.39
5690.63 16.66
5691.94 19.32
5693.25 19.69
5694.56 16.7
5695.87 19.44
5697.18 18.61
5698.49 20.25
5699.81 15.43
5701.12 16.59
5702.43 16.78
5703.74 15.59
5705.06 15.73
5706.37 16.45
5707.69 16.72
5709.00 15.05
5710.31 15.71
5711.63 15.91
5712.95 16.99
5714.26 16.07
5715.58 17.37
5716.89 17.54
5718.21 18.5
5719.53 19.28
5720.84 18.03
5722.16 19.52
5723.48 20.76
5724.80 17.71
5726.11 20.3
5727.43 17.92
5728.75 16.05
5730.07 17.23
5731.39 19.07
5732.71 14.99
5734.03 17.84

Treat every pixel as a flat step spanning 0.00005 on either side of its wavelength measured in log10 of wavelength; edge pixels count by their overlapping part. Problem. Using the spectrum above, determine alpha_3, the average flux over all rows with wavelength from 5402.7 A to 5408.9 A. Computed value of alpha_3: 13.2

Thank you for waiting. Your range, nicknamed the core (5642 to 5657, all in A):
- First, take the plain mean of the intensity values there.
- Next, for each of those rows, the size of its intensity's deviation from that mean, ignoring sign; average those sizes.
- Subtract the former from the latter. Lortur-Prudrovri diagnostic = -16.0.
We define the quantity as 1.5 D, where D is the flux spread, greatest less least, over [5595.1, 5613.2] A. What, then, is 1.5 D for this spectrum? 9.2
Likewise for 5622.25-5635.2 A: 7.1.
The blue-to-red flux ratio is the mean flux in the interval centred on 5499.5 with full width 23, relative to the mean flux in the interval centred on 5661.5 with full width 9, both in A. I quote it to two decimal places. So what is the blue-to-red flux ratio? 0.94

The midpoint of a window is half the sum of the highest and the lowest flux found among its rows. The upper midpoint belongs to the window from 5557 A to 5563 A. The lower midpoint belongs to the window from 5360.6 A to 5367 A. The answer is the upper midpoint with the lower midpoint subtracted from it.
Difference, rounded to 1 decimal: 1.4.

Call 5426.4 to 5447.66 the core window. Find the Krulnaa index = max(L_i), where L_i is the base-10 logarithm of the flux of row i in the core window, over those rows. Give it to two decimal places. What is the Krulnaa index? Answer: 1.29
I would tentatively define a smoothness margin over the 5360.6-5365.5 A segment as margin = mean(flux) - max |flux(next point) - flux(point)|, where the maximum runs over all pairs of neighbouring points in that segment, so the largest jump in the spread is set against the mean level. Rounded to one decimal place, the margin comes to 15.5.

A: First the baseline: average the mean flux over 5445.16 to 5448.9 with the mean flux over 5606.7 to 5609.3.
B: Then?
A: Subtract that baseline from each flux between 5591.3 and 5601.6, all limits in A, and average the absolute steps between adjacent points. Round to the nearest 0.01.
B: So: 1.77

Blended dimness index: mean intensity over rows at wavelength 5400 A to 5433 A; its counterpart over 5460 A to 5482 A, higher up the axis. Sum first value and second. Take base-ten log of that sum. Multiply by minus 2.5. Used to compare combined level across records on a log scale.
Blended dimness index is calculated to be -3.73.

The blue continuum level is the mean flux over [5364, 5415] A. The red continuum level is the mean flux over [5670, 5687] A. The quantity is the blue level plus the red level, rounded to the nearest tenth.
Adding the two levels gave 32.3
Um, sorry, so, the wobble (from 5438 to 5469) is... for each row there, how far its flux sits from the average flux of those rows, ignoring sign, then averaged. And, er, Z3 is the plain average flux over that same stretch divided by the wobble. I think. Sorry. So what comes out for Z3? 10.5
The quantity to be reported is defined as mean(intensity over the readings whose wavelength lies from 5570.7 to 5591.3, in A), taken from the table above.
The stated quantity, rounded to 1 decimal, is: 16.3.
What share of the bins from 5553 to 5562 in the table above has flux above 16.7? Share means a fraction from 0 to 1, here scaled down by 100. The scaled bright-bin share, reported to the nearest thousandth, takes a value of 0.009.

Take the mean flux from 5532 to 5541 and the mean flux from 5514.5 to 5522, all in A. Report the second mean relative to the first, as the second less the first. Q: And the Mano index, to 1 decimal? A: -1.3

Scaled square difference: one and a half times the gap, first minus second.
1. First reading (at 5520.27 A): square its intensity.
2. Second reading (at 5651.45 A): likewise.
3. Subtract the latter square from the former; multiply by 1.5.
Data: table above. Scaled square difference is -163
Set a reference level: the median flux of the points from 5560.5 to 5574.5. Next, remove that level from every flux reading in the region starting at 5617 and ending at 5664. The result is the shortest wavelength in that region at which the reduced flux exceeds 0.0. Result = 5620.31 A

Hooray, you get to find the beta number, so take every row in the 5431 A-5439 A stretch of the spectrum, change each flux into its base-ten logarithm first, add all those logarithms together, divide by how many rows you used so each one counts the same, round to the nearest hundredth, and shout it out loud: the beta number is 1.17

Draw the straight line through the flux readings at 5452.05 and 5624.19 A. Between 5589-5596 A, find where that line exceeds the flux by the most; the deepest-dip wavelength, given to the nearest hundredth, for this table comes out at 5589.33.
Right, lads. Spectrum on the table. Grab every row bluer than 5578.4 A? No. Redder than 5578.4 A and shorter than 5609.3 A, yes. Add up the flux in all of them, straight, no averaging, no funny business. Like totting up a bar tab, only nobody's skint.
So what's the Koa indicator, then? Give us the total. 388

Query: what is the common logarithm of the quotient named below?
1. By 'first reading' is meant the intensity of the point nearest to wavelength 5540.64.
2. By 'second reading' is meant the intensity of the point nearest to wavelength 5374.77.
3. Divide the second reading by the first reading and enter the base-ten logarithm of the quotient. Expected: -0.11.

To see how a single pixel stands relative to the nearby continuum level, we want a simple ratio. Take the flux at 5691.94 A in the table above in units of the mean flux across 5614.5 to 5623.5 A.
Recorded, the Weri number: 1.19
